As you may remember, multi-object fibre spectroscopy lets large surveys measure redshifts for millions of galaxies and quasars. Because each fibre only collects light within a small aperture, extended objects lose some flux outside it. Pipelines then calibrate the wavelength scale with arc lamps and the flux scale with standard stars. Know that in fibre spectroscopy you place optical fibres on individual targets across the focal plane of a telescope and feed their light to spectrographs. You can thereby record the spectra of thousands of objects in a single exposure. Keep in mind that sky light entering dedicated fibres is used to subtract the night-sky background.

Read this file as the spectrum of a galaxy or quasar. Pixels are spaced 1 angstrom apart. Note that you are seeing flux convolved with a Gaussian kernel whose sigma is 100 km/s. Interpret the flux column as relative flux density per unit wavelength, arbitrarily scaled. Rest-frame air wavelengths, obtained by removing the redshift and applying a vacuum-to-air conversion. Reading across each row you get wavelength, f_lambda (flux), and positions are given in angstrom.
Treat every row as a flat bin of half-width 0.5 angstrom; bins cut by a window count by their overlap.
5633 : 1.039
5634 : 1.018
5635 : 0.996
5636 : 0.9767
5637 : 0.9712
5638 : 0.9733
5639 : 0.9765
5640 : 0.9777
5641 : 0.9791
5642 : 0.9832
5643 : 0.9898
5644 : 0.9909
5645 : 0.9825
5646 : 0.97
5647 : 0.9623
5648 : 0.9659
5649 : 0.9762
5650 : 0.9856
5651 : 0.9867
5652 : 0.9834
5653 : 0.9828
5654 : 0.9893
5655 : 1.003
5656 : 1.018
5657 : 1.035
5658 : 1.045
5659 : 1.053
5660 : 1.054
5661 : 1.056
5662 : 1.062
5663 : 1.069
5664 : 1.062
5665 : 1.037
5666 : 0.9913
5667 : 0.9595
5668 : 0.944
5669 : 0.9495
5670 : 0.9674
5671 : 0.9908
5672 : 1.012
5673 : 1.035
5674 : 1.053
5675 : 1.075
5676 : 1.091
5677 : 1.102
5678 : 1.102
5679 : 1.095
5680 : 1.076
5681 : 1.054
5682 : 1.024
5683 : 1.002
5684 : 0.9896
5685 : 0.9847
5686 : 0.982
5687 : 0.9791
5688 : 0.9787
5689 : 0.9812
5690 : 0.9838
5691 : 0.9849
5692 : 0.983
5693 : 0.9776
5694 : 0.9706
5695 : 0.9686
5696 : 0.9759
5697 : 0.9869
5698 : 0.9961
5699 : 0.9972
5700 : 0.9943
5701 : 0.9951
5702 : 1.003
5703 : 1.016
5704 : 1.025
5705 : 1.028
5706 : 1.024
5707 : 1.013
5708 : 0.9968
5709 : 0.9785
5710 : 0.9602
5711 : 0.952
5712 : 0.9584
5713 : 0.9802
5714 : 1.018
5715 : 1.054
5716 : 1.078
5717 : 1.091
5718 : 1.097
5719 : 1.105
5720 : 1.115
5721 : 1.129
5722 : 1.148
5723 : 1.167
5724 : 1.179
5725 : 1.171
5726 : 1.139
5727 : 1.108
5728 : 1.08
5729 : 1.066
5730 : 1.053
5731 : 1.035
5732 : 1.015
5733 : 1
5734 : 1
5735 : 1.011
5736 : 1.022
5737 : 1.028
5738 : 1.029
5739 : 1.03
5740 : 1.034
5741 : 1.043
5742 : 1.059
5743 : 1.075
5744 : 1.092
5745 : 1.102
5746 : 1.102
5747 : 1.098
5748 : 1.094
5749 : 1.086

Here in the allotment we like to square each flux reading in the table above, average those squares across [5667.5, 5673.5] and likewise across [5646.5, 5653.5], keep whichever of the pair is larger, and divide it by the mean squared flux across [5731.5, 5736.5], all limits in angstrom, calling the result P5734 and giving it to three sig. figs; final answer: 0.949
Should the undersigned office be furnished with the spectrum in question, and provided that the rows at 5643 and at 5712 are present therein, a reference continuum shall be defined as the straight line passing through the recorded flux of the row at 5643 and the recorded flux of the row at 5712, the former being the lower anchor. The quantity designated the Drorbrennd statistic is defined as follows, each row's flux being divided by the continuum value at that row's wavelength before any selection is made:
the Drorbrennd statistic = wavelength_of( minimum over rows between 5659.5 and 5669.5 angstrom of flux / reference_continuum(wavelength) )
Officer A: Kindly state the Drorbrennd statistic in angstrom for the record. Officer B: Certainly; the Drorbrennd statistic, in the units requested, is 5668 angstrom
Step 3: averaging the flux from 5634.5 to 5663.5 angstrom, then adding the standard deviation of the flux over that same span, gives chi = 1.03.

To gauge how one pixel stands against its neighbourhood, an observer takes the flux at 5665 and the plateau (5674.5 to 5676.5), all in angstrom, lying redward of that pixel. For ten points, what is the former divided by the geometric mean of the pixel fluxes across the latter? 0.96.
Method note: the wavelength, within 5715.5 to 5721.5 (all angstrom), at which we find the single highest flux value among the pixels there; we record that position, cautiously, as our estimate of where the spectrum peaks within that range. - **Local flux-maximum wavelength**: 5721 angstrom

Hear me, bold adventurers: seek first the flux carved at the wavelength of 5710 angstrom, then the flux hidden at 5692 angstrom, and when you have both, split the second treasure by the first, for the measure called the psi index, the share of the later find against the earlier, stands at 1.02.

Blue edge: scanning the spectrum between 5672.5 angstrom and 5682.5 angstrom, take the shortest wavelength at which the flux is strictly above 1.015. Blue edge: 5673 angstrom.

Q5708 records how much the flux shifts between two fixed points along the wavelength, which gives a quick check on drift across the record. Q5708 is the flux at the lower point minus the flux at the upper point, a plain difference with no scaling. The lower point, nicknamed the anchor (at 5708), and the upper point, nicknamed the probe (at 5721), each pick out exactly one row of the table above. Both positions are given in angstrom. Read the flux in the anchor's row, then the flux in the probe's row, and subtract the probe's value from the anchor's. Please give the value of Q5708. -0.13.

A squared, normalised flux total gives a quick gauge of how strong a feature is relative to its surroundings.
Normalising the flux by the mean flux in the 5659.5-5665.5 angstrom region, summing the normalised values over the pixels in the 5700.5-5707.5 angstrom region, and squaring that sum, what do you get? 45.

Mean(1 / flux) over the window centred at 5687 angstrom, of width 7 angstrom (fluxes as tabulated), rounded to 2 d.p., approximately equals 1.02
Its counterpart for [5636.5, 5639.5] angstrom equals 1.03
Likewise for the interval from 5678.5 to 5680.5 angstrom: 0.92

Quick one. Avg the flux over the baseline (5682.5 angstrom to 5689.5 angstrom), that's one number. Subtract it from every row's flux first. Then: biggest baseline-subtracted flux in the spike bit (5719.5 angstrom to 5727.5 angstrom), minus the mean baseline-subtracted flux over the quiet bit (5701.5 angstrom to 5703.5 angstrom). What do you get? 0.17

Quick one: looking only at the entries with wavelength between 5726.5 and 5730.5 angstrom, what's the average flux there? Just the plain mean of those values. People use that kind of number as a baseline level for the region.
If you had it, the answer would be 1.08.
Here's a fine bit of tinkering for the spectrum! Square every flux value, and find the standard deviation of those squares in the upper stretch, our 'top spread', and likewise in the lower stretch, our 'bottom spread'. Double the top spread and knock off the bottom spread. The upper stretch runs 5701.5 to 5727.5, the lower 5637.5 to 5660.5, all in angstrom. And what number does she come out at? 0.25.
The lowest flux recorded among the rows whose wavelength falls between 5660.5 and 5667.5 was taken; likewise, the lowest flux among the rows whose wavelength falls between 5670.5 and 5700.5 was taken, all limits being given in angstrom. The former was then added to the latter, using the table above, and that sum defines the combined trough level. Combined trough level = 1.93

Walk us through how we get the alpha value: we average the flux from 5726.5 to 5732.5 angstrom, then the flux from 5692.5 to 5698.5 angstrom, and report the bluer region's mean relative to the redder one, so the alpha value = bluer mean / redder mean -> 0.92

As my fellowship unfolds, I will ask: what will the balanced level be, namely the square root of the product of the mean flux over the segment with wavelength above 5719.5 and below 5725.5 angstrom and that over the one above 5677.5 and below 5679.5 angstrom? 1.12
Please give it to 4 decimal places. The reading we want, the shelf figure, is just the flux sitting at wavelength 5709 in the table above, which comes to 0.9785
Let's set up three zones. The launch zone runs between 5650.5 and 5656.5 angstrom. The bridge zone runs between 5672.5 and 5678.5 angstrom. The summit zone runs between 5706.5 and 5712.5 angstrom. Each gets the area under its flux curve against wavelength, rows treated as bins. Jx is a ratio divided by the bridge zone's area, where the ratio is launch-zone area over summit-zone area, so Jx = 0.158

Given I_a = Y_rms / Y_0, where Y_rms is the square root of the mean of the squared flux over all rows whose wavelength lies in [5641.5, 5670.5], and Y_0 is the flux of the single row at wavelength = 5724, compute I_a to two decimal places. 0.85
